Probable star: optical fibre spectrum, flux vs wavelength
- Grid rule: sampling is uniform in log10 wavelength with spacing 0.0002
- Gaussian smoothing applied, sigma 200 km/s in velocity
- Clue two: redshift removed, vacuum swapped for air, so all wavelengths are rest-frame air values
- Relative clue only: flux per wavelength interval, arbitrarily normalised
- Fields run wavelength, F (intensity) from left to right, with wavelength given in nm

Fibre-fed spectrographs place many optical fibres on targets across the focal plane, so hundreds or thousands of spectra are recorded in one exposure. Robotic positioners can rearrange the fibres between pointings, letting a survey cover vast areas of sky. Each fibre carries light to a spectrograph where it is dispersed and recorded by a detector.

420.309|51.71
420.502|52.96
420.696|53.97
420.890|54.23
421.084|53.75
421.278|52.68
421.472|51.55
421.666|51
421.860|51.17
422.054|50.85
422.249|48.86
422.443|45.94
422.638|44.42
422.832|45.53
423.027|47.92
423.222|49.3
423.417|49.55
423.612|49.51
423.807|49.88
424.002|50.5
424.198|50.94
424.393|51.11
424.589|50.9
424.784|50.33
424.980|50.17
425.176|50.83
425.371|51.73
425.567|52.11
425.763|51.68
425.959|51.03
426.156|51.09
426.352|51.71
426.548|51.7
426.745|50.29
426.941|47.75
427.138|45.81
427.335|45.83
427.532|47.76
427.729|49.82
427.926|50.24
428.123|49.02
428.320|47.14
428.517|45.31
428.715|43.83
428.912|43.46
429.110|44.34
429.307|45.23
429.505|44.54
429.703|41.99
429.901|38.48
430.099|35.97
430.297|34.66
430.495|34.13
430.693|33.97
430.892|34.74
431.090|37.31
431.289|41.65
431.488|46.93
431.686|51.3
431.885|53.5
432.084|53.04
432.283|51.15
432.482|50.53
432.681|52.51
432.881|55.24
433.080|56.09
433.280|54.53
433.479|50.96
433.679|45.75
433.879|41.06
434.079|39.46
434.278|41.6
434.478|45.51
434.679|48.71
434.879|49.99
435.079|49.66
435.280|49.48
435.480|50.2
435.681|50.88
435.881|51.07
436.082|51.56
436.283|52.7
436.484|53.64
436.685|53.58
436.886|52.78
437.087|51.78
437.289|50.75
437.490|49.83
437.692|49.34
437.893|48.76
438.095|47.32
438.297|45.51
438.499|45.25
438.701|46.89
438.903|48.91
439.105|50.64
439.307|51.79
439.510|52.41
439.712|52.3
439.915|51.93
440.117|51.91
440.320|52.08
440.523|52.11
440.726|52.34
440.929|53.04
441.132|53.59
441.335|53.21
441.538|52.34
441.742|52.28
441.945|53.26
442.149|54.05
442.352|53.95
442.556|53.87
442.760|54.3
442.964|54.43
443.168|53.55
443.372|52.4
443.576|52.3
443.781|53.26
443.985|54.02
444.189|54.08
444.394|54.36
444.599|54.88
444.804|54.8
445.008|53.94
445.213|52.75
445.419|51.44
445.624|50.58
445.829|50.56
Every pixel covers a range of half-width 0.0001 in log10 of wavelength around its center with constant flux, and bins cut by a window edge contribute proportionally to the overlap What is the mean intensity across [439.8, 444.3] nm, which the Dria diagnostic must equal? 53.1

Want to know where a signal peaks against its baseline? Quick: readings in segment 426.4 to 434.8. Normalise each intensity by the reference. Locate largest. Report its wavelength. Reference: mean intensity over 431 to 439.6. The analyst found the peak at 433.080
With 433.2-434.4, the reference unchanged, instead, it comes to 433.280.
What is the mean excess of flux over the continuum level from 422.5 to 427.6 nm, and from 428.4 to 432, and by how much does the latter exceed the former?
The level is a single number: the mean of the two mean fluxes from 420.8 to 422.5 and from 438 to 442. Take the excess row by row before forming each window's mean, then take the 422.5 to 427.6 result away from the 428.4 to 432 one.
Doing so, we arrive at -8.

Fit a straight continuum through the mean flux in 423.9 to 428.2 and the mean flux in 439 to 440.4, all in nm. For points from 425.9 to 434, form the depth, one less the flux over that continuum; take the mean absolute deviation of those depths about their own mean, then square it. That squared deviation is 0.0099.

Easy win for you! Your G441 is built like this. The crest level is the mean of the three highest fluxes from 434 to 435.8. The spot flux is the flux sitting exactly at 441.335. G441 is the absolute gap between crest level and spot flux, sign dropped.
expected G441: 2.9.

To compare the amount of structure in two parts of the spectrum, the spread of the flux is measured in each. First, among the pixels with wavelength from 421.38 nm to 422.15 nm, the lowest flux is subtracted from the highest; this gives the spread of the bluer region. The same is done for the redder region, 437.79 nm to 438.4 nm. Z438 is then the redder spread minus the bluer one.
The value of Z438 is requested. 3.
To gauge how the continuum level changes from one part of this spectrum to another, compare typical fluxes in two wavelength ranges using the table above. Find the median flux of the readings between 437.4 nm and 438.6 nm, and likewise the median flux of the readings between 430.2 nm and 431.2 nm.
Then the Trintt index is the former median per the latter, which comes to 1.39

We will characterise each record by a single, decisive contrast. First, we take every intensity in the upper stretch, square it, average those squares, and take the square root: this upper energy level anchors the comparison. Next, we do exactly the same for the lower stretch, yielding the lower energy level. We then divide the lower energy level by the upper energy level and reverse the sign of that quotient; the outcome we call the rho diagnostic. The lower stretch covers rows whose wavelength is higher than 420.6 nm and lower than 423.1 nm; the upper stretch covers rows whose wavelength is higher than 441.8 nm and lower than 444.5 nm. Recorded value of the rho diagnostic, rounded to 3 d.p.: -0.936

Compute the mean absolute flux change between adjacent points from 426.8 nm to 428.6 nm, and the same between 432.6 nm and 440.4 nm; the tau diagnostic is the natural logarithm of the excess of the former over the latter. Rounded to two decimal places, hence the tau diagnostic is -2.92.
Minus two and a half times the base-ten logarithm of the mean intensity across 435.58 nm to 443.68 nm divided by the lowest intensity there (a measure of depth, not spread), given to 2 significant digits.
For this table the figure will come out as -0.14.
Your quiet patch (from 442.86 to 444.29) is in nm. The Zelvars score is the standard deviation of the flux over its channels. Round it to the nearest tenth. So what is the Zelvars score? 0.8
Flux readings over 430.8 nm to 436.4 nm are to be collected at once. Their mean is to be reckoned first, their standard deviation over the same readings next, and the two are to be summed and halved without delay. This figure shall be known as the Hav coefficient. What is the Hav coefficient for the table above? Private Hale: 27.0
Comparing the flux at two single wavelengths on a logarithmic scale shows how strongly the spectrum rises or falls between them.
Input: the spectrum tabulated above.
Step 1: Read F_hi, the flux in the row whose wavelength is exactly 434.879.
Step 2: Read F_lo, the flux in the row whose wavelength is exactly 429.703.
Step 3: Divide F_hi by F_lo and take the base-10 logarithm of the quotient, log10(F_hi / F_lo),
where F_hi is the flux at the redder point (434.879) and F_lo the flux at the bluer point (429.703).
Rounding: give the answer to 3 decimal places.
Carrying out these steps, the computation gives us 0.076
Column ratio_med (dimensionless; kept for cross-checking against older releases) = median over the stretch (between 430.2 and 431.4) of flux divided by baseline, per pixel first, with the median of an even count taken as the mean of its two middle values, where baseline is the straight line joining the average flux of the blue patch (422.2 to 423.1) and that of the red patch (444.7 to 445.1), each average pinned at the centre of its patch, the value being 0.70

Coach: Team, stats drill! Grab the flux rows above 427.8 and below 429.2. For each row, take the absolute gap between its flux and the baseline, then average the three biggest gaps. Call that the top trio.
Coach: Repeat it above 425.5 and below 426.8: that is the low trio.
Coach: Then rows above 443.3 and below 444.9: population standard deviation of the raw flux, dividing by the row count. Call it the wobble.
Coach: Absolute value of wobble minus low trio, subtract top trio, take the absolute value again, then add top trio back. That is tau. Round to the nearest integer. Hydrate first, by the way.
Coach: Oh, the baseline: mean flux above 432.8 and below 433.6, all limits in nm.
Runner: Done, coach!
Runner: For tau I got 18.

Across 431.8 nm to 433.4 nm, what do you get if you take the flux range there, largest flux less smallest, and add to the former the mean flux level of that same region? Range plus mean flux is 58.9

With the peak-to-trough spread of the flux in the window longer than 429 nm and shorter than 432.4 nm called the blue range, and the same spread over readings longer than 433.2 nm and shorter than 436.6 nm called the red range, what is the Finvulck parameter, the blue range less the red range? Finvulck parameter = 4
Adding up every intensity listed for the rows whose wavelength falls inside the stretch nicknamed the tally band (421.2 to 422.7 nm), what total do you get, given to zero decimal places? 396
